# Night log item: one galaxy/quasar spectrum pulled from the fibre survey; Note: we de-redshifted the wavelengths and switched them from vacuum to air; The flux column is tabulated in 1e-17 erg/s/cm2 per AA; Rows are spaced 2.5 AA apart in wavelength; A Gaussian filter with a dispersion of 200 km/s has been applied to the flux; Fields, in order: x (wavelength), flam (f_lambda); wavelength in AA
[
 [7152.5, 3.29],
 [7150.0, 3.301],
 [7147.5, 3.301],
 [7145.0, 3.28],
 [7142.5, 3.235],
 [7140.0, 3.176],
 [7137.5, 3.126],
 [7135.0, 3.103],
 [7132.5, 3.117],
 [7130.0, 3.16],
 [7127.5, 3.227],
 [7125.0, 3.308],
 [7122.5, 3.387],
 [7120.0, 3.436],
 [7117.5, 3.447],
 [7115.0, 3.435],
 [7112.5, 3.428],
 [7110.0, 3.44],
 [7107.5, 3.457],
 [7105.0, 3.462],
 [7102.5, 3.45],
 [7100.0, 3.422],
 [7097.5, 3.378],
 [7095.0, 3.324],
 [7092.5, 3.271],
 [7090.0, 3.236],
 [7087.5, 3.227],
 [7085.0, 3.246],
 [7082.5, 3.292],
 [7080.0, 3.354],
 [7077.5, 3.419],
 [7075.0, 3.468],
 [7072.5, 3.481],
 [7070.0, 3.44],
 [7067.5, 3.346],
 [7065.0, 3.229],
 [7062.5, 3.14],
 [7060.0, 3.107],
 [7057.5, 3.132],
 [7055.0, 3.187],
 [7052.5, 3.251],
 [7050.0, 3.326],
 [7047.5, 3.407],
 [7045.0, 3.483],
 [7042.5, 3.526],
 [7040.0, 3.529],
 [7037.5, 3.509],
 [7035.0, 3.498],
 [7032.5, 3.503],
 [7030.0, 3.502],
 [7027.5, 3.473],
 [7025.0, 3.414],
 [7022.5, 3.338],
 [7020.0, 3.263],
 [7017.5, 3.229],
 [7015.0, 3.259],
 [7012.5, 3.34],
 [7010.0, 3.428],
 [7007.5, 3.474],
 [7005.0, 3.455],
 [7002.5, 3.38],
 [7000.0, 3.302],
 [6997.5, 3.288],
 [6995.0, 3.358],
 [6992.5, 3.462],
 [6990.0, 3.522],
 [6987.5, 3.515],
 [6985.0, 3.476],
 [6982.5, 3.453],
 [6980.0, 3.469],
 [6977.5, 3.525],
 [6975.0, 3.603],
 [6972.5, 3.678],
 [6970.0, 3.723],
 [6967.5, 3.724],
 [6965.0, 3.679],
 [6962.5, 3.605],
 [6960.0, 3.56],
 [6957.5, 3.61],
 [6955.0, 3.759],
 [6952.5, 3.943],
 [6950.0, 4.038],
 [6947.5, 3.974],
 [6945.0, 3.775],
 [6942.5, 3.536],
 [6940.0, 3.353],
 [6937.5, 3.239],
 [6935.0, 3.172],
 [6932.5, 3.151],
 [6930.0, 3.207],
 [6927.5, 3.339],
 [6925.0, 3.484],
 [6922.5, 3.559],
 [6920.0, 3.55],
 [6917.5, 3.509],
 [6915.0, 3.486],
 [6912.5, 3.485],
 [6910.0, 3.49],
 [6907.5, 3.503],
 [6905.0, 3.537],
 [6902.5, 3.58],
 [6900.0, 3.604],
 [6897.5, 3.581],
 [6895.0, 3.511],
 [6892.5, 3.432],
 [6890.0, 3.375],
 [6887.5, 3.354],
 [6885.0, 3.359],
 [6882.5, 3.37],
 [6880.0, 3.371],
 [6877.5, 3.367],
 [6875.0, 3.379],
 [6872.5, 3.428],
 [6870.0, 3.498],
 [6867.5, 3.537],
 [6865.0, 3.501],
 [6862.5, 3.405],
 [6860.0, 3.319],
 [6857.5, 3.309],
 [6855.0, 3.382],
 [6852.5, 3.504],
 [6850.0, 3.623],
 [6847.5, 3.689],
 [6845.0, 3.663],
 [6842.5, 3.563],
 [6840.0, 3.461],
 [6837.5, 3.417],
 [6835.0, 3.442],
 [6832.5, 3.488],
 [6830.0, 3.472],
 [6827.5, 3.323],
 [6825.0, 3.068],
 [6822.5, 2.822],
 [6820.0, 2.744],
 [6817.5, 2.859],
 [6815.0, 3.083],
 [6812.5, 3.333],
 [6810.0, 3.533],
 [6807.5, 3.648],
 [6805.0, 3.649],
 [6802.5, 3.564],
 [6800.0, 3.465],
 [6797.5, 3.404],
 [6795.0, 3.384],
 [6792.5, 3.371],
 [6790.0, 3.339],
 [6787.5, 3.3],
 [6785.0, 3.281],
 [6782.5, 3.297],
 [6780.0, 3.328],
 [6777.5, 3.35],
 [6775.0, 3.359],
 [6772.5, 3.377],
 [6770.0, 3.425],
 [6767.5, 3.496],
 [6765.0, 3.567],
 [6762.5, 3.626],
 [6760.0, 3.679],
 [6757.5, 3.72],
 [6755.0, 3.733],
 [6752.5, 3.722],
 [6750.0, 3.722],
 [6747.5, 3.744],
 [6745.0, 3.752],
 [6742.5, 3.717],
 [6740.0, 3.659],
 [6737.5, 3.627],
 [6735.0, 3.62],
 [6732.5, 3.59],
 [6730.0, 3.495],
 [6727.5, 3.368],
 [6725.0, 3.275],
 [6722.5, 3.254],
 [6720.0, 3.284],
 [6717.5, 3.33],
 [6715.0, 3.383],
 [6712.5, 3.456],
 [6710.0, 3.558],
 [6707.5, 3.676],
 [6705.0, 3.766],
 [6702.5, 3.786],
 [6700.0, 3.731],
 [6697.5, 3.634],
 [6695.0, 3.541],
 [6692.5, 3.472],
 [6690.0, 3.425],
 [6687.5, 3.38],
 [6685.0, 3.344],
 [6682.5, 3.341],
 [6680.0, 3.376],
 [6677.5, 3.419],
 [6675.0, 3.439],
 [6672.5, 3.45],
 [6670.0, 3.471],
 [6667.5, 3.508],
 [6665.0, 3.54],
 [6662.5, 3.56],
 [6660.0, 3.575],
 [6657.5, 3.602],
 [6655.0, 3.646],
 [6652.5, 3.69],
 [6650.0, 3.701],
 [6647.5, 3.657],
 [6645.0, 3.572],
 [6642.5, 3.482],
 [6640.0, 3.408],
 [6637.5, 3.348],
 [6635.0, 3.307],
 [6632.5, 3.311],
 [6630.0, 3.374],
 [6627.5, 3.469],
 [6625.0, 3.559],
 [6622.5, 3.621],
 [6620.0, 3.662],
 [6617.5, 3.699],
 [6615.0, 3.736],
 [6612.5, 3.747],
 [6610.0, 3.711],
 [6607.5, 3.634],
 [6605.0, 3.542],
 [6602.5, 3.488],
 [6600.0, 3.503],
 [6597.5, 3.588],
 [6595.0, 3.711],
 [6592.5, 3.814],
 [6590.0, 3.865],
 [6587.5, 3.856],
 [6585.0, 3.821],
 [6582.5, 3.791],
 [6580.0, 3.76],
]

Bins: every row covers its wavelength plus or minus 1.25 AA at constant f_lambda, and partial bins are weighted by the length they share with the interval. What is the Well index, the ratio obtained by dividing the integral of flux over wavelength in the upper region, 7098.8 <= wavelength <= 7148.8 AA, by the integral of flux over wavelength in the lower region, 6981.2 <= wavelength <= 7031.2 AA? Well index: 0.977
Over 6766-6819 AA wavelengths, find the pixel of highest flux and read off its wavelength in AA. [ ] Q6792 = 6805.0 AA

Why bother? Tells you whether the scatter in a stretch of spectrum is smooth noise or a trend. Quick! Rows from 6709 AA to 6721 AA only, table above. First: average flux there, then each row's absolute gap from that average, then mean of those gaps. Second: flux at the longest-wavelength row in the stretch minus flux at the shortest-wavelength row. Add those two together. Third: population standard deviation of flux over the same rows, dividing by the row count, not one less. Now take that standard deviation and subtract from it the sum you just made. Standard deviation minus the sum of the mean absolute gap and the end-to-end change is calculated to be 0.29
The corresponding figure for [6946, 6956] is 0.23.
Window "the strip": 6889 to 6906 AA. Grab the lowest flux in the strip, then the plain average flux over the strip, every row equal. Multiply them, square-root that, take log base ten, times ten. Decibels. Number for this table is 5.37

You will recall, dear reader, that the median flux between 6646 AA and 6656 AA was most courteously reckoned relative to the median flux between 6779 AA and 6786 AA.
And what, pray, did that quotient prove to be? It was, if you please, 1.114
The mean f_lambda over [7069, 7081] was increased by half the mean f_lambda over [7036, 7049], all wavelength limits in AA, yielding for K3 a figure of 5.18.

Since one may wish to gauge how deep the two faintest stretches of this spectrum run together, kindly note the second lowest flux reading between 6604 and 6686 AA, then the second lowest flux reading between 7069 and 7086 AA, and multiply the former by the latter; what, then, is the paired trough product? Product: 10.9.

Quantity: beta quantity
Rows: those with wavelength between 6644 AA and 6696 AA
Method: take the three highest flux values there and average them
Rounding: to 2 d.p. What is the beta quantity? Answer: 3.68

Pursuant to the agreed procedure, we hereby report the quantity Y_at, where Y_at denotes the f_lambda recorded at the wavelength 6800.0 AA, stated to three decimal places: 3.465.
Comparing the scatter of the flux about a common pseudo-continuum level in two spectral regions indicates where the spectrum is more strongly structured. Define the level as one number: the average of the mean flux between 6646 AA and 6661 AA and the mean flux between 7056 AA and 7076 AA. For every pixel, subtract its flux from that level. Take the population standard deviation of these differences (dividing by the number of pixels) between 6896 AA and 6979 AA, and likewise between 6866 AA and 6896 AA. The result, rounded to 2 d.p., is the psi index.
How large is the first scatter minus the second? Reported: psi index 0.14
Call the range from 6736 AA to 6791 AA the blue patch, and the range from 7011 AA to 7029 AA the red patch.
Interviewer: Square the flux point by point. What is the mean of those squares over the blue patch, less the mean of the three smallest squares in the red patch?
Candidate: 2.0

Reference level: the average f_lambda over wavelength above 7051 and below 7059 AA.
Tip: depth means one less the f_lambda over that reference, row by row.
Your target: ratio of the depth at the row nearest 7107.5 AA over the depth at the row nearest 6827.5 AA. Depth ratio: 2.0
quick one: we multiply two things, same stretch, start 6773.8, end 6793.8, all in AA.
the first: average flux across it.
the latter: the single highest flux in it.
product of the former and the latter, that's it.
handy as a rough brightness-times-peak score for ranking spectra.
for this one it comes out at 11.2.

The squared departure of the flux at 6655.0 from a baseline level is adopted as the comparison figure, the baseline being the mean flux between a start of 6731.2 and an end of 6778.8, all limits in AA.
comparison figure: 0.002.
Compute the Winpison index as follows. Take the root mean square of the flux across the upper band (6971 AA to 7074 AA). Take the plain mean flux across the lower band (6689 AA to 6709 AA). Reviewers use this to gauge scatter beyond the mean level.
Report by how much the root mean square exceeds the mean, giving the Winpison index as -0.23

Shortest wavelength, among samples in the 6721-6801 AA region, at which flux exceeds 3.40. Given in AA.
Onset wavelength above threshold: 6730.0 AA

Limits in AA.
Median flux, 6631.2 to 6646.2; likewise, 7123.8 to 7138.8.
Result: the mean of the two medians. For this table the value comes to 3.26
